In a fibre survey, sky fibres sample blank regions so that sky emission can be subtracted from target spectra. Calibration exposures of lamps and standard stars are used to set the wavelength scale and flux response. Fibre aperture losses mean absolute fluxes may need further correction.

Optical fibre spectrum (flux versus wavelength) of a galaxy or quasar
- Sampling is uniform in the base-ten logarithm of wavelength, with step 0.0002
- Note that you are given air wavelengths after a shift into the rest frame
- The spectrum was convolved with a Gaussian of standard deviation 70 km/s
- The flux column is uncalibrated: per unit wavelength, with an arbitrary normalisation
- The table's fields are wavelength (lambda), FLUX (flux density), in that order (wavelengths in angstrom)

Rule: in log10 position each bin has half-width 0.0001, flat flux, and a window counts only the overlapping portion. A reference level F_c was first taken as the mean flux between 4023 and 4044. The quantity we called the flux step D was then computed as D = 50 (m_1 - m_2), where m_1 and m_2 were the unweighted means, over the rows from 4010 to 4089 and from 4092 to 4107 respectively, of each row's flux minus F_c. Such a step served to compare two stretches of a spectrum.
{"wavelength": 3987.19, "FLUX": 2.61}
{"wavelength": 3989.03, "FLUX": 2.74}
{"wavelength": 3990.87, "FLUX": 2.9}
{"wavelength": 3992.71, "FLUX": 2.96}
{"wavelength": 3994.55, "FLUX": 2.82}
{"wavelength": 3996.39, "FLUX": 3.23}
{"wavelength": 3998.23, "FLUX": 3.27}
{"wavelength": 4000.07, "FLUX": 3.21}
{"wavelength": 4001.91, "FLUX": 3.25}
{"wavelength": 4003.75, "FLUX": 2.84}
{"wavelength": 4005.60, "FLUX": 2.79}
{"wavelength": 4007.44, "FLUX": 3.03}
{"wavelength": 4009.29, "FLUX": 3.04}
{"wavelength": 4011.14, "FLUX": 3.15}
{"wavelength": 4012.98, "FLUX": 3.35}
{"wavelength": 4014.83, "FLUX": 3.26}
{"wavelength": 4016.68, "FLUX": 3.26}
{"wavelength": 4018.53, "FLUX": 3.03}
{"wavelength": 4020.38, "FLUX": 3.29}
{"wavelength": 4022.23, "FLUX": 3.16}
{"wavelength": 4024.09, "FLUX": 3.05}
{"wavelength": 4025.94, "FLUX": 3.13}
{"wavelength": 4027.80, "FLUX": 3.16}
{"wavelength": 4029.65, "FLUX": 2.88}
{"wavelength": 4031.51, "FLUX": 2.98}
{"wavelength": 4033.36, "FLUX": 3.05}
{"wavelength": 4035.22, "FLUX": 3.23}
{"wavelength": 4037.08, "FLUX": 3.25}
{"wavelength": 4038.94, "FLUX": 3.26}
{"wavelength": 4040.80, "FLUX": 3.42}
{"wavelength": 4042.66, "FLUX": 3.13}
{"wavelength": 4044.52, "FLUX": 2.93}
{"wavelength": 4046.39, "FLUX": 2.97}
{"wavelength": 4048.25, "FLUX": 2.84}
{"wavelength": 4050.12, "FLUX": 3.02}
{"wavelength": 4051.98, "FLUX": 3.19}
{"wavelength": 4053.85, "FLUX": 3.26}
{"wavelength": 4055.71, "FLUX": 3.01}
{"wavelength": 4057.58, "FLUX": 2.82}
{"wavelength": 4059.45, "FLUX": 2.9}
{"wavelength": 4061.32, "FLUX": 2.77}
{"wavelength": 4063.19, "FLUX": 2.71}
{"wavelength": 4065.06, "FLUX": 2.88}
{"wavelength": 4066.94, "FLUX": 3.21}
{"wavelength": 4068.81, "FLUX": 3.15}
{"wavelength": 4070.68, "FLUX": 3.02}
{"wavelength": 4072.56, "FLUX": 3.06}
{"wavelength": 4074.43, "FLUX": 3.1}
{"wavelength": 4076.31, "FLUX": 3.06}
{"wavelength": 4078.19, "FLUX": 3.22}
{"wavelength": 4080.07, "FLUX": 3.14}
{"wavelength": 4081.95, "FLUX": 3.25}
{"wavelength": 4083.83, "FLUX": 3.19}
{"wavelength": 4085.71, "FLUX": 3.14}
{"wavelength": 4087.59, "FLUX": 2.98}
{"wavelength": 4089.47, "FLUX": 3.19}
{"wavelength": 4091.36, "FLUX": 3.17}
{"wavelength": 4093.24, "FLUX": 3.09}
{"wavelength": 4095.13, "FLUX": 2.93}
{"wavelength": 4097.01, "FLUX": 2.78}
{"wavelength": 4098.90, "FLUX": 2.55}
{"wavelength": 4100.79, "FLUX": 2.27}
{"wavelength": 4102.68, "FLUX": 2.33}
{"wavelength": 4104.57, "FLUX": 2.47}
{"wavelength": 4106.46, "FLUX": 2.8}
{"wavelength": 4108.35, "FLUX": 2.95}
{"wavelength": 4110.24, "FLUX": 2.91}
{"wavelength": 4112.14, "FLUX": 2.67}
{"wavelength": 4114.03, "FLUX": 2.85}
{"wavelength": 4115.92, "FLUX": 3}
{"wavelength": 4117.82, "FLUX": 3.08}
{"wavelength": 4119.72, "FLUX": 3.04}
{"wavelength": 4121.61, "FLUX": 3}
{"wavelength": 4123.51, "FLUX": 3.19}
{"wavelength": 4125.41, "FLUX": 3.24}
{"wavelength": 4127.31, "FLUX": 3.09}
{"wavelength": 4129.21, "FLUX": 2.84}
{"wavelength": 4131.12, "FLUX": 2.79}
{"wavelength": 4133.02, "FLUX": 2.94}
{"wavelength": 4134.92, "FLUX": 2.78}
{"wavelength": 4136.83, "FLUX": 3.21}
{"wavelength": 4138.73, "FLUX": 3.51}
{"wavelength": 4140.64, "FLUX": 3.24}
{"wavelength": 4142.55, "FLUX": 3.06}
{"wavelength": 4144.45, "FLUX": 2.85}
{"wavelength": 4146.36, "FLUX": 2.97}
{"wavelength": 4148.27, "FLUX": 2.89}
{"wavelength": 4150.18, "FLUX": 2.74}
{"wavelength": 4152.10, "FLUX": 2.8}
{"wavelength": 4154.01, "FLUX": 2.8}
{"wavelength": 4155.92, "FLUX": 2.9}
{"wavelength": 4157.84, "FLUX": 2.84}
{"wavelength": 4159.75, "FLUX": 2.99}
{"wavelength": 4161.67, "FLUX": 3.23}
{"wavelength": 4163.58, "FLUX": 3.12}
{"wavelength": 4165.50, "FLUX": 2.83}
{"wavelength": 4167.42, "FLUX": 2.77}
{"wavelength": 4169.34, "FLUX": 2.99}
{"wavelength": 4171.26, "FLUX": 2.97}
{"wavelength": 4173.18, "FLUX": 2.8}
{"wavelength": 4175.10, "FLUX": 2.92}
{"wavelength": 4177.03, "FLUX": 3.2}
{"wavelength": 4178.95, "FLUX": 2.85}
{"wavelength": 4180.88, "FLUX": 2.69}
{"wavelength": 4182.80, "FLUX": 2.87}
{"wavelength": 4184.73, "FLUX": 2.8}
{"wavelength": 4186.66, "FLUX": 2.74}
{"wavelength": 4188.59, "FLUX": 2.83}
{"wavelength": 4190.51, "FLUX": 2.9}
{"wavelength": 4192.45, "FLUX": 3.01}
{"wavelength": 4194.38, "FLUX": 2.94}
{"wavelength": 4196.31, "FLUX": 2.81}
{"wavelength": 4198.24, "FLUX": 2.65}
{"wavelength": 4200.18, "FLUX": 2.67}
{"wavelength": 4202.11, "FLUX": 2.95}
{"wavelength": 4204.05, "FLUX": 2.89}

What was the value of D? 22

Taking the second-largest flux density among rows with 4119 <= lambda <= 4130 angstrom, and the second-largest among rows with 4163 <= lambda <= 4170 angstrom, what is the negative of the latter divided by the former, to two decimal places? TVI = -0.94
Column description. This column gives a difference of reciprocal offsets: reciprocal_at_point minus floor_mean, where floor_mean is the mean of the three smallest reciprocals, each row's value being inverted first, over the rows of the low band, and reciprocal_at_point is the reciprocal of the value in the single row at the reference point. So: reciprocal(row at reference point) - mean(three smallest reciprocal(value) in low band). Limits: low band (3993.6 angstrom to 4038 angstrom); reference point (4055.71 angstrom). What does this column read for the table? 0.029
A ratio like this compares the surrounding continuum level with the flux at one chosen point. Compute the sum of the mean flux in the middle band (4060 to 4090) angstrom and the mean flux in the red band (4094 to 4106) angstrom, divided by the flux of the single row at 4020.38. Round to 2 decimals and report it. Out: 1.71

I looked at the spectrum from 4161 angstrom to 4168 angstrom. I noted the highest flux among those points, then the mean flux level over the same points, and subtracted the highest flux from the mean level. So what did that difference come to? -0.24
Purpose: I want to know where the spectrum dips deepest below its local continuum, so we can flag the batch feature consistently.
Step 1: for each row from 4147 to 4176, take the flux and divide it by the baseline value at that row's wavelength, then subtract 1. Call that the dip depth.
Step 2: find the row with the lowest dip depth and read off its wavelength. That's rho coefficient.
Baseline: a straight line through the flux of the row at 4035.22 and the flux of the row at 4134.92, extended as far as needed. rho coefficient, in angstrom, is 4150.18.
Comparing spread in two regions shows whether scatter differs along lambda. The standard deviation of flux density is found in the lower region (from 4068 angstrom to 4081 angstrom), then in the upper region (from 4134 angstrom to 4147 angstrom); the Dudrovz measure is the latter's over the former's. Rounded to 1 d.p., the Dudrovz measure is 3.7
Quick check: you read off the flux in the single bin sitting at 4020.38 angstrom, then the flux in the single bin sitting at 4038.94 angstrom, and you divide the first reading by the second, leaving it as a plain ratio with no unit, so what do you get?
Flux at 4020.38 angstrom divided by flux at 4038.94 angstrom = 1.01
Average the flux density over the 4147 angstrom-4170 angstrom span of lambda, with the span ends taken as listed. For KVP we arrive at 2.91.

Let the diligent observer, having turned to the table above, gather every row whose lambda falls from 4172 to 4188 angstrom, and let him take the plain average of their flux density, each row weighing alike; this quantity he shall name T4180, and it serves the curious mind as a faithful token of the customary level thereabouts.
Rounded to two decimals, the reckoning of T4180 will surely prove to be 2.86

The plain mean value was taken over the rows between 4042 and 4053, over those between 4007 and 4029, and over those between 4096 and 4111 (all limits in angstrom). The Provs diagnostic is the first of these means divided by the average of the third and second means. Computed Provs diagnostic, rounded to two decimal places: 1.04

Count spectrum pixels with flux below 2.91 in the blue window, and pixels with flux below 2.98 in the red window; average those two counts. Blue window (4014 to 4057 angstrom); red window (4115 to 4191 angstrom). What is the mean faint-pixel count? 13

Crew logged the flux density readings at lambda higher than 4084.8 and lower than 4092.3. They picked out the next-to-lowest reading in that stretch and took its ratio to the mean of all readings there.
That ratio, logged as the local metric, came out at 1.01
